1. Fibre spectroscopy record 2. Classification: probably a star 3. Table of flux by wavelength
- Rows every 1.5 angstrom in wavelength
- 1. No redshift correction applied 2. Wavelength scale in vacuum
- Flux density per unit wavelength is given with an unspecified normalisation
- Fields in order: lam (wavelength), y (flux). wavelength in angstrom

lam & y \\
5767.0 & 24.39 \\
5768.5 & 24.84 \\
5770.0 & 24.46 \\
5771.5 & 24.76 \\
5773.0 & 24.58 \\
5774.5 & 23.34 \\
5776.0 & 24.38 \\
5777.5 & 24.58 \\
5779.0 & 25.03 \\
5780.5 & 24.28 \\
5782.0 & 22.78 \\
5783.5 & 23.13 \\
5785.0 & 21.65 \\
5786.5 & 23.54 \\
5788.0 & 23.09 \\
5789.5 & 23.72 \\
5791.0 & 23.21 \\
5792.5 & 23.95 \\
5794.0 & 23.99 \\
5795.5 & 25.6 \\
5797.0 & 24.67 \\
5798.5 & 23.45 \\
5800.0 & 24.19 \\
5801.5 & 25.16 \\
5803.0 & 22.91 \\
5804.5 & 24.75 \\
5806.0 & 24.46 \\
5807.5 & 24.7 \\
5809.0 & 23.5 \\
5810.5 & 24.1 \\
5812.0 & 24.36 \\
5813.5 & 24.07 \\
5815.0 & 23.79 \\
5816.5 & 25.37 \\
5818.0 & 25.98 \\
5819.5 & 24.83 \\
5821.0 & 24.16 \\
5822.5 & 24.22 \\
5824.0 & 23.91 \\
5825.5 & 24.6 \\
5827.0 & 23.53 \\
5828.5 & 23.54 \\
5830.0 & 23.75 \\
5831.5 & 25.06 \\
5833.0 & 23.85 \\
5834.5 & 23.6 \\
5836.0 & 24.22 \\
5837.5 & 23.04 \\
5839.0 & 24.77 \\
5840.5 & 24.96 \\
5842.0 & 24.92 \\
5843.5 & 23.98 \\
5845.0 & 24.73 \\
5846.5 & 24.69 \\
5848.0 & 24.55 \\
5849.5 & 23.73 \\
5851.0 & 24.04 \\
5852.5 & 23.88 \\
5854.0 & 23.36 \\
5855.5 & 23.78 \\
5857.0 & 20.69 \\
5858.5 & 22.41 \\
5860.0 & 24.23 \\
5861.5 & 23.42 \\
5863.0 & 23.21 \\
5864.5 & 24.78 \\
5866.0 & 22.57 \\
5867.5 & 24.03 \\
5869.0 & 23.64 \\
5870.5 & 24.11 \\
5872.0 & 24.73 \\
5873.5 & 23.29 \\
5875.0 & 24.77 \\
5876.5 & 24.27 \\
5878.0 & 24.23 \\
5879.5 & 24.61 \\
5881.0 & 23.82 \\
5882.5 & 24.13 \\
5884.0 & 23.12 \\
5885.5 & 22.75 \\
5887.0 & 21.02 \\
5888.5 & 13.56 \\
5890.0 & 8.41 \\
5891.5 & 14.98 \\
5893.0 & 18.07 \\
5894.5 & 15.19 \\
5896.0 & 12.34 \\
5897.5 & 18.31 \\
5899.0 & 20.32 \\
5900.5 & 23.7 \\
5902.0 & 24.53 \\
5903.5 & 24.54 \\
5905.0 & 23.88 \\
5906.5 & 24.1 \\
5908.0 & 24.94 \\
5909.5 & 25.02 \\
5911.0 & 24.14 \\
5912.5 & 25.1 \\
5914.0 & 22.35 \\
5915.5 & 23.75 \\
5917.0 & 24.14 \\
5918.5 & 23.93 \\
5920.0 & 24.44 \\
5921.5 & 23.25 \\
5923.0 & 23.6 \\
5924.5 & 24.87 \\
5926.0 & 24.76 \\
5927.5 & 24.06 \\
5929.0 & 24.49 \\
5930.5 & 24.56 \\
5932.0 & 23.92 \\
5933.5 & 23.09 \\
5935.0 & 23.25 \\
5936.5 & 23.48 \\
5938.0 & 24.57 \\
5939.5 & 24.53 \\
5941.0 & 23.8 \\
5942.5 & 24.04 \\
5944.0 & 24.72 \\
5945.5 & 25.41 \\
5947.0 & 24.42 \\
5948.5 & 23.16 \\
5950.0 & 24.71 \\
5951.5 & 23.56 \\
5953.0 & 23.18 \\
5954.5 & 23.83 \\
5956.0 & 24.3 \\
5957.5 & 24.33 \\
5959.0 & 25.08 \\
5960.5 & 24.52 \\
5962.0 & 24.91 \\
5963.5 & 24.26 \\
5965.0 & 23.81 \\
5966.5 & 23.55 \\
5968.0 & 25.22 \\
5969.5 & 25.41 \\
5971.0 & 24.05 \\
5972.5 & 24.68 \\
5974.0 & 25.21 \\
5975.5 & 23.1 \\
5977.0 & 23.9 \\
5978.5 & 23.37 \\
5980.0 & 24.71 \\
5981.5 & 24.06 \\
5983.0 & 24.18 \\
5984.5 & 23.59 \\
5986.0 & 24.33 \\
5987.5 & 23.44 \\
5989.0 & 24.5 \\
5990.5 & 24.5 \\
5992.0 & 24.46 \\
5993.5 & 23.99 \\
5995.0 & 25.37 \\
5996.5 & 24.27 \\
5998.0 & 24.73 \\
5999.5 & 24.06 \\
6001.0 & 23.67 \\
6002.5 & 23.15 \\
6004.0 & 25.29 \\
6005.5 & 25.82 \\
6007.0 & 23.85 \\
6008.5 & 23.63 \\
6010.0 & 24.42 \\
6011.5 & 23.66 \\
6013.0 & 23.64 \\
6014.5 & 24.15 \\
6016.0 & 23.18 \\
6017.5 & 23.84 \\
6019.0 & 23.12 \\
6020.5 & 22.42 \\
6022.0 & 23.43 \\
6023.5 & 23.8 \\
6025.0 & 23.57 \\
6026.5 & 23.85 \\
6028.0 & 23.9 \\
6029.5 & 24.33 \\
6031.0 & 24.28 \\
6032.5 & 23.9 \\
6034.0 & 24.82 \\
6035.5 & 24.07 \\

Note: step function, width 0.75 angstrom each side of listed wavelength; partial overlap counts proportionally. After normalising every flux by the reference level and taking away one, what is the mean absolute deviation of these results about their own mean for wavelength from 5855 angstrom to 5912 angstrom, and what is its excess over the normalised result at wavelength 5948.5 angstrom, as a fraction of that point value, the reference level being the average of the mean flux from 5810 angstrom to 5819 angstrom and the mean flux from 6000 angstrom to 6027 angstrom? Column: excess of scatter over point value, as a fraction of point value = -3.8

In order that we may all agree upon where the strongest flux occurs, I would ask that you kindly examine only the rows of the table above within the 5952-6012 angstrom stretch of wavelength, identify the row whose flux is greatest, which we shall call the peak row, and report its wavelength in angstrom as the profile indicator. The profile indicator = 6005.5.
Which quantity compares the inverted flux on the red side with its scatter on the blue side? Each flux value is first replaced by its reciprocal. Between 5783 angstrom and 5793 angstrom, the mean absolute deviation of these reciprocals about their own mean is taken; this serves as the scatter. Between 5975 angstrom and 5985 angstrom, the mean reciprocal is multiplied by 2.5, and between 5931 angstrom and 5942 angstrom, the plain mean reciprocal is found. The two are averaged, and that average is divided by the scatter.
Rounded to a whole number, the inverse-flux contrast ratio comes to 80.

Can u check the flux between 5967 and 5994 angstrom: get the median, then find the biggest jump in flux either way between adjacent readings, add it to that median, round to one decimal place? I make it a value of 26.4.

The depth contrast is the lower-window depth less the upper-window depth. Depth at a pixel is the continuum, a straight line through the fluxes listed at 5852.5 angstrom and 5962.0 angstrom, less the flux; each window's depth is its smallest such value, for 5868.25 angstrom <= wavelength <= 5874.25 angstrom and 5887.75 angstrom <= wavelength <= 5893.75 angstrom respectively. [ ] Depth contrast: -6.9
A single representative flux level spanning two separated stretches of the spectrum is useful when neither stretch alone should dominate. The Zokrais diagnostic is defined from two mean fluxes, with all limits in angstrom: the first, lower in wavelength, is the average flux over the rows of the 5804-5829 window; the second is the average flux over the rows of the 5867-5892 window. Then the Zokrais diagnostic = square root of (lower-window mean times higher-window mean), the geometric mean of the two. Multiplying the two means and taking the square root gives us 23.0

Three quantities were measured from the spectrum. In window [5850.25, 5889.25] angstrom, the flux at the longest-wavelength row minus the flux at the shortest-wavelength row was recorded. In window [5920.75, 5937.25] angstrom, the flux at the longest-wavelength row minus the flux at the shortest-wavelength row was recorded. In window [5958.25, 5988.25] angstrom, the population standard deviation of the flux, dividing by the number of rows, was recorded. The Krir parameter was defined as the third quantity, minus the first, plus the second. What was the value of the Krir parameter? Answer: 11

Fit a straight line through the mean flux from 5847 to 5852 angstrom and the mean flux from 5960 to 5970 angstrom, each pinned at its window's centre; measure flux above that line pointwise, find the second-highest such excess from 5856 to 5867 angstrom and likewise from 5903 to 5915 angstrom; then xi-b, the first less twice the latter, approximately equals -1.3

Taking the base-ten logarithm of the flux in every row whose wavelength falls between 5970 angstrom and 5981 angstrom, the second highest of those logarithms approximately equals 1.39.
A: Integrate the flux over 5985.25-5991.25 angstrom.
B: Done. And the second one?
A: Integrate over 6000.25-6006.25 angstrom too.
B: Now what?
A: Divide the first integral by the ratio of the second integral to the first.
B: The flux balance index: 143.4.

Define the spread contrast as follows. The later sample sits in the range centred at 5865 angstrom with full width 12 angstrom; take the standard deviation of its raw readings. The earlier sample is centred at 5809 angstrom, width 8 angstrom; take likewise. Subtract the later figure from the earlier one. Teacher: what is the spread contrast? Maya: -0.2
